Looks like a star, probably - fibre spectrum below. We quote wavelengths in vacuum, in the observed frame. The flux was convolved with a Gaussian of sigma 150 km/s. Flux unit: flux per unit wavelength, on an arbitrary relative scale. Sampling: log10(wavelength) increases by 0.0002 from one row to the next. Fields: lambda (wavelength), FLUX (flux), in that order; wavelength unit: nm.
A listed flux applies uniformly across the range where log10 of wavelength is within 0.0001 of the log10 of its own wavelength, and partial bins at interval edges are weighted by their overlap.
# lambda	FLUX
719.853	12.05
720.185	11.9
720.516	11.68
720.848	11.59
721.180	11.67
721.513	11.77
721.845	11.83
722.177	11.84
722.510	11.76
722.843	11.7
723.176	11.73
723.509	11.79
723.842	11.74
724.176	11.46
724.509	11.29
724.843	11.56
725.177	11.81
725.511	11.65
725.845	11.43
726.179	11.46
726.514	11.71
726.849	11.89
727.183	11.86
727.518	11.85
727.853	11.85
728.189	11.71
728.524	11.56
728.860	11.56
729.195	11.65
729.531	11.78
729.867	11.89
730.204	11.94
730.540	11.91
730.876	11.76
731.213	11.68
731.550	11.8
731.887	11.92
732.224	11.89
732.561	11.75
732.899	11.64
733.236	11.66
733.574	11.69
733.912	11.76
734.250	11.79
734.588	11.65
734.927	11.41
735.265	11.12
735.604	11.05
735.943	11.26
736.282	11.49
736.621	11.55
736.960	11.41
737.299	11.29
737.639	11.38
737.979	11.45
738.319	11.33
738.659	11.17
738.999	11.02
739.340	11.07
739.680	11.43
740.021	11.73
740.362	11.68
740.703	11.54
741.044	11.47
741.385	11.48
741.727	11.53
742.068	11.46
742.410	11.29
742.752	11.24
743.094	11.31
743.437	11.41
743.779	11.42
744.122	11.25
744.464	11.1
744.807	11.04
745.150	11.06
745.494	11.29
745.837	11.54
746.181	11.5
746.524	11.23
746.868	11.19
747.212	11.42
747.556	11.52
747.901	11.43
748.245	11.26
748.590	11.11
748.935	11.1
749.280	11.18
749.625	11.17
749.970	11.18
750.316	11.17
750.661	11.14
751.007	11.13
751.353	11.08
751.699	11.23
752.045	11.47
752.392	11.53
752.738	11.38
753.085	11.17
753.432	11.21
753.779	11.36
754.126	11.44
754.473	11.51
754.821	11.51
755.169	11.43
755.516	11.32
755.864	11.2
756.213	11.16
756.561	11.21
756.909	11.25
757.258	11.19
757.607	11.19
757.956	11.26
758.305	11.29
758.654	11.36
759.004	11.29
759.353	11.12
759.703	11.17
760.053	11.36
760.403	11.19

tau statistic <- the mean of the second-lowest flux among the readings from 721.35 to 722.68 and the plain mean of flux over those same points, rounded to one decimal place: 11.8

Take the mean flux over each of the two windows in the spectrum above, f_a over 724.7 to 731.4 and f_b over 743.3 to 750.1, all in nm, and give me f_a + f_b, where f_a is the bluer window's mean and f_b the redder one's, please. 23.0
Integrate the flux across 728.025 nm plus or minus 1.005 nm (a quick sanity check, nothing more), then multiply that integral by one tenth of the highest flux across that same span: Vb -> 28.0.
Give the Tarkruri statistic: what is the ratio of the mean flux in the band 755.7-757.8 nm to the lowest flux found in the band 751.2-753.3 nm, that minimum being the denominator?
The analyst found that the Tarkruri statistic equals 1.01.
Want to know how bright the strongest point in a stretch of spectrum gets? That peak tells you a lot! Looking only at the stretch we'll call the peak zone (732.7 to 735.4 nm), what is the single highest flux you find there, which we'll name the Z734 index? 11.79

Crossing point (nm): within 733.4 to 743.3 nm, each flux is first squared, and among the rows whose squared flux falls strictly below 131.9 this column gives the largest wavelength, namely 743.094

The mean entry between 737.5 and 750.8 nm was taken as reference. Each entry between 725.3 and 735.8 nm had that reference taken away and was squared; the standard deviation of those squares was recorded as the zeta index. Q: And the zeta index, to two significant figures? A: 0.11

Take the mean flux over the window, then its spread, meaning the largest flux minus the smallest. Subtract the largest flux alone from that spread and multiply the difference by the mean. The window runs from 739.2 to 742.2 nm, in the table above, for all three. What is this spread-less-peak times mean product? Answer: -127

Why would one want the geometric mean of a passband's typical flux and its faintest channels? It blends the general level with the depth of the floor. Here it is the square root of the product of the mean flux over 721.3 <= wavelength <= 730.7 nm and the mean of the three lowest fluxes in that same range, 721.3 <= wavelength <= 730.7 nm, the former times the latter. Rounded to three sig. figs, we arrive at 11.6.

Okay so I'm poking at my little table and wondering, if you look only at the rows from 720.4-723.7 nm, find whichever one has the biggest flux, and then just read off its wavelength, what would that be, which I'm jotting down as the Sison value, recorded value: 722.177 nm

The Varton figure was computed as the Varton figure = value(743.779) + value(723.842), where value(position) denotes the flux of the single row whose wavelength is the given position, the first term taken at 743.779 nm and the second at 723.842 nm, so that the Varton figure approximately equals 23.2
